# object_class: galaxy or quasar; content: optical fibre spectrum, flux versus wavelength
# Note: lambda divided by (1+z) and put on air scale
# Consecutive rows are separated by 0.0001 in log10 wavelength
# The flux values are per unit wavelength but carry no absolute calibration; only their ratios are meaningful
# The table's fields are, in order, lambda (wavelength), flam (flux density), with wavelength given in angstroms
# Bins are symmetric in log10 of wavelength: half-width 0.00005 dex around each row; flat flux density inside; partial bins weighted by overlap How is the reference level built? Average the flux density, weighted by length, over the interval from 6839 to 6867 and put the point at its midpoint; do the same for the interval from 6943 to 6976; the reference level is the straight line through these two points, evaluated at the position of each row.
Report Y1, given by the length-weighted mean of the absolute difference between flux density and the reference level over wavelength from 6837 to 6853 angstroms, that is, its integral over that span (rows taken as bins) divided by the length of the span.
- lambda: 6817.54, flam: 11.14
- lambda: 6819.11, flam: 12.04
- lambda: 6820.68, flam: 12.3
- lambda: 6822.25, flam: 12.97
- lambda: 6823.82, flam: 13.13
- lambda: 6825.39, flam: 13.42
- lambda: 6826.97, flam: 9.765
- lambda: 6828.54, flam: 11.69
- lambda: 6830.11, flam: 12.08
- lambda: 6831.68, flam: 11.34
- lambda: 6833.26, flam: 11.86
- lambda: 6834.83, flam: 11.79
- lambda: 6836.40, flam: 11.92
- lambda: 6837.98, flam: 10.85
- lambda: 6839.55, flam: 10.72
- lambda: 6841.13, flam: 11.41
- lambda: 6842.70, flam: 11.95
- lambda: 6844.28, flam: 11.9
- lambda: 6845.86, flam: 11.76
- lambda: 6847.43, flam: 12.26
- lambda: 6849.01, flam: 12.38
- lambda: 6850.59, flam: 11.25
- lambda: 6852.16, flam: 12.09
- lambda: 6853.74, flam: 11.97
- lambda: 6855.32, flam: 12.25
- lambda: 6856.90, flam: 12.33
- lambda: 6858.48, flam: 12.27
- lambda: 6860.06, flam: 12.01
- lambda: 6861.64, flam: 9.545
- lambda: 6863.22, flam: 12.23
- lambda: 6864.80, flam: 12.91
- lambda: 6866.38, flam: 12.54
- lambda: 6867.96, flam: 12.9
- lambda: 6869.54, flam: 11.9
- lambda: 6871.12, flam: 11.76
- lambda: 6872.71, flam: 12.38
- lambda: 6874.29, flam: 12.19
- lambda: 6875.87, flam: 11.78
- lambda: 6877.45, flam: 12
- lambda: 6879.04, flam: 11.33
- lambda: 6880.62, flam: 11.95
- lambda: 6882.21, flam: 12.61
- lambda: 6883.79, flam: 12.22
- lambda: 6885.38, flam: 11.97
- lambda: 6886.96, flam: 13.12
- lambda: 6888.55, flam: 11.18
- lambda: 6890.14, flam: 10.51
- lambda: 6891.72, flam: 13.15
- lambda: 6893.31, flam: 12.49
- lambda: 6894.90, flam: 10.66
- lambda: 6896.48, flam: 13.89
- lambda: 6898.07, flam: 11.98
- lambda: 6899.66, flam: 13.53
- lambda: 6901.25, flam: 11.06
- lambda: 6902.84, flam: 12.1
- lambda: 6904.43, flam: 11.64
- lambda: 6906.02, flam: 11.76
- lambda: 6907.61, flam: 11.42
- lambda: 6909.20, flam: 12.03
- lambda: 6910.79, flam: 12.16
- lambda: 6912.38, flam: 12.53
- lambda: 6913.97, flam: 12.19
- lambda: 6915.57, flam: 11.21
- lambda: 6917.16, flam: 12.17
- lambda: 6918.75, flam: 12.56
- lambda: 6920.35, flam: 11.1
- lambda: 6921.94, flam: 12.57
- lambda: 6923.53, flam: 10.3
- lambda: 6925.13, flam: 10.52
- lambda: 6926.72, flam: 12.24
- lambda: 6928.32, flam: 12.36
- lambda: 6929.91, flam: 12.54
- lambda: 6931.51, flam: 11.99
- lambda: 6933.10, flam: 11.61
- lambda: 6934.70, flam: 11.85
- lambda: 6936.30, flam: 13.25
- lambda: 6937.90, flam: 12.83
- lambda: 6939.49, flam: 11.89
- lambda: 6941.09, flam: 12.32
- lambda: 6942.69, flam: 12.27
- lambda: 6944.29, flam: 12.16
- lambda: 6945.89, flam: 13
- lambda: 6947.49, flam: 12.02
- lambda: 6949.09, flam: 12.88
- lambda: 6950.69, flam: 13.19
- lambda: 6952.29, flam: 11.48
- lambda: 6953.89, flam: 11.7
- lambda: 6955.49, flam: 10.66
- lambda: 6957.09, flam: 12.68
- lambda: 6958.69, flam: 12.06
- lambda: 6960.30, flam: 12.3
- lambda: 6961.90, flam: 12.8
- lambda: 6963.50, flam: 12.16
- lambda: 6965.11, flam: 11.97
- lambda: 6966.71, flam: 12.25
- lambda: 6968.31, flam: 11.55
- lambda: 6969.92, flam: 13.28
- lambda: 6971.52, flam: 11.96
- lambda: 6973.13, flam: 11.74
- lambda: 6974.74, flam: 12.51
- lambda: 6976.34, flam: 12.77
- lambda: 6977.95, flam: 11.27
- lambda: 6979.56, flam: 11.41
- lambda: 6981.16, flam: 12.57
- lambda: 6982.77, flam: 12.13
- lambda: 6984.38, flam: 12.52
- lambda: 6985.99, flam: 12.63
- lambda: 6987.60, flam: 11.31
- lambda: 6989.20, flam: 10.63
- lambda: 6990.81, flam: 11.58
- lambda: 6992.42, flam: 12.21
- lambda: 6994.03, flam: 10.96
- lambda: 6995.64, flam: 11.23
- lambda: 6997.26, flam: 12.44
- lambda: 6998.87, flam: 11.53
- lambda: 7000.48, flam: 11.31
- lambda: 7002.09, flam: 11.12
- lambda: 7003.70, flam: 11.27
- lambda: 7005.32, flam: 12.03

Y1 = 0.45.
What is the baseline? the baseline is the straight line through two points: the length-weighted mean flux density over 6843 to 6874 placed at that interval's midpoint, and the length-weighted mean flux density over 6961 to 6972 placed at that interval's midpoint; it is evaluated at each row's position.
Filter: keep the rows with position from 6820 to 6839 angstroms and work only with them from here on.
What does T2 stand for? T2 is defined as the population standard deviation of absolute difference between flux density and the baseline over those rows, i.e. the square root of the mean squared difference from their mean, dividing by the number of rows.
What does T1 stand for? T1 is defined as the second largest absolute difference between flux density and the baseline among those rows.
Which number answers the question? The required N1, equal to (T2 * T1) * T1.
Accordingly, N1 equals 1.39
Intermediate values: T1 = 1.5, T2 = 0.65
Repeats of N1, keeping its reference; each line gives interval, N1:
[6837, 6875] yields 0.87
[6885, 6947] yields 1.71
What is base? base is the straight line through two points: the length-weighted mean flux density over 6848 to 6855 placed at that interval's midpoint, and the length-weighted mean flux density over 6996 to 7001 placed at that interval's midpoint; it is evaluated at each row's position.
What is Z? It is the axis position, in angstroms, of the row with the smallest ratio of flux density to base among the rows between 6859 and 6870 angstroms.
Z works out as 6861.64 angstroms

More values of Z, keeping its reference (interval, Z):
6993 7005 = 6994.03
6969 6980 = 6977.95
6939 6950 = 6939.49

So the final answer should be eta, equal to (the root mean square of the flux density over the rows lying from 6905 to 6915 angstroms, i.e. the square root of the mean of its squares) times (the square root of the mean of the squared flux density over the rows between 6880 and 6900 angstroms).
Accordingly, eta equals 148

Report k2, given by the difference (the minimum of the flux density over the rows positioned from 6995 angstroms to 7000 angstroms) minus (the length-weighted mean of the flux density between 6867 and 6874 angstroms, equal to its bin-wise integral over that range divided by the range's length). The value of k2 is -1.0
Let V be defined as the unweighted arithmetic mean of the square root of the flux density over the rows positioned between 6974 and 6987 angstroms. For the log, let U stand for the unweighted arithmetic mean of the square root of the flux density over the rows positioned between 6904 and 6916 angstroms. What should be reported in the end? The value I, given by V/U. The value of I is 1.015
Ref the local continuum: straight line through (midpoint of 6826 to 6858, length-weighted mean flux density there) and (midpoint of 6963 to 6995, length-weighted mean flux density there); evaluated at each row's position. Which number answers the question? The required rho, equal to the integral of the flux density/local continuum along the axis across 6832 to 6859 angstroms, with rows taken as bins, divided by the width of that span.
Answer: 1.01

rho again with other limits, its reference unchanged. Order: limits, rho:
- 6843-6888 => 1.03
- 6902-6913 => 1.01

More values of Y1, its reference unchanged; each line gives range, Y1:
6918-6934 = 0.68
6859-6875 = 0.62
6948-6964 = 0.58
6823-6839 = 0.71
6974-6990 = 0.63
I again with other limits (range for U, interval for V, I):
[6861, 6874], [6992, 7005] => 0.979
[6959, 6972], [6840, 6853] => 0.983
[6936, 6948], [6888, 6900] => 0.987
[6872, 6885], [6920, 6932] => 0.985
